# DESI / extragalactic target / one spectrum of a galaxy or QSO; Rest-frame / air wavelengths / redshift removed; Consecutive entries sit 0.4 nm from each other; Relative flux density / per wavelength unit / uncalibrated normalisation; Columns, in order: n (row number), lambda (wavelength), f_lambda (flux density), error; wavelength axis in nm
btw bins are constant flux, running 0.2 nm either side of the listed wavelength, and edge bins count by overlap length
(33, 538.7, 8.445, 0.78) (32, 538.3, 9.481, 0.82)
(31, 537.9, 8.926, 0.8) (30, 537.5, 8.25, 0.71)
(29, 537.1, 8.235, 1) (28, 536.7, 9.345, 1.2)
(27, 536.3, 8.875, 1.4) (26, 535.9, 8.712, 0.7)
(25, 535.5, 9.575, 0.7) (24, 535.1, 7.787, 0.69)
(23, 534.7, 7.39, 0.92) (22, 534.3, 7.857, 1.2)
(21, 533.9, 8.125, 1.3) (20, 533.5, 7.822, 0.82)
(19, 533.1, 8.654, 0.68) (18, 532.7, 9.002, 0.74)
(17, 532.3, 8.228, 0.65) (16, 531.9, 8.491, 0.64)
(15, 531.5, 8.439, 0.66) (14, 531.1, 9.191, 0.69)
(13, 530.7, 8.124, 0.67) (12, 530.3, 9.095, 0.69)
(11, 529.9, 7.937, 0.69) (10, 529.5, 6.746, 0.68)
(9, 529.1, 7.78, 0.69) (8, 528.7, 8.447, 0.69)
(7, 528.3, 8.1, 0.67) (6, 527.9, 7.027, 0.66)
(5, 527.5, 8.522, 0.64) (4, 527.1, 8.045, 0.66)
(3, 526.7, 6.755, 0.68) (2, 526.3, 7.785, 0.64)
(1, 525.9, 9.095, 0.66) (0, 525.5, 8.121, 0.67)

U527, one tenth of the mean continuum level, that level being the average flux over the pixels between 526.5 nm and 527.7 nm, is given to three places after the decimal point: 0.777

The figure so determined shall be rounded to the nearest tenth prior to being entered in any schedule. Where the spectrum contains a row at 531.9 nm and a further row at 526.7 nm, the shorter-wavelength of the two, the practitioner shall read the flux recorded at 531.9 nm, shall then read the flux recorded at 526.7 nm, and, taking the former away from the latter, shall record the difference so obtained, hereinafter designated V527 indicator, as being -1.7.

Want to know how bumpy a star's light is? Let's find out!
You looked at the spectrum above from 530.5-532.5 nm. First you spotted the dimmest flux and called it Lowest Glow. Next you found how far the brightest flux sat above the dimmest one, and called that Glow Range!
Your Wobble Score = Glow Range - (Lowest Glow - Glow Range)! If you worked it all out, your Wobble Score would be -6.0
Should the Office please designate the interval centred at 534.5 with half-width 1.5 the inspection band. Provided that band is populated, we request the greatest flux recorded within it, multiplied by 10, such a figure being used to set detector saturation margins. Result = 96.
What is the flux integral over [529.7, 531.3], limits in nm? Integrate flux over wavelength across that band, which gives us 13.7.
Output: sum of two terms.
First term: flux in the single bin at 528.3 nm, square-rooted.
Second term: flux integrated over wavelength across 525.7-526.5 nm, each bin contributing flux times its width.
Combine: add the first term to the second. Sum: 9.6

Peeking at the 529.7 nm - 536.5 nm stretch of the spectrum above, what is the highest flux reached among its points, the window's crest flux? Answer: 9.575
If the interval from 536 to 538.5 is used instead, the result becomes 9.481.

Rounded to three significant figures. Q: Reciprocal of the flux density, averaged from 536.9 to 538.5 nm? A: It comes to 0.115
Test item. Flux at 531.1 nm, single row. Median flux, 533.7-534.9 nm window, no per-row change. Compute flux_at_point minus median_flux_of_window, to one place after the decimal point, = 1.3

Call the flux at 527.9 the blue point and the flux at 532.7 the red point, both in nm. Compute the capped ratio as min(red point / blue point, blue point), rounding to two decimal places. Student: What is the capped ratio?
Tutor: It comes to 1.28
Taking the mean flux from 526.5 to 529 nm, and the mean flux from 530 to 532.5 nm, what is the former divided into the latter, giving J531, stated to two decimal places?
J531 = 1.10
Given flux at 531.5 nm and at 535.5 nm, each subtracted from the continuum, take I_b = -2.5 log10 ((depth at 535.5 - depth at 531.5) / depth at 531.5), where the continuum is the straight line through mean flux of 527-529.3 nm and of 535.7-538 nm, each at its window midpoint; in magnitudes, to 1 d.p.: -1.7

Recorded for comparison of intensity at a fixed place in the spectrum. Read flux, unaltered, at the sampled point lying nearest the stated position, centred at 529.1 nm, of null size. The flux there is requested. 7.78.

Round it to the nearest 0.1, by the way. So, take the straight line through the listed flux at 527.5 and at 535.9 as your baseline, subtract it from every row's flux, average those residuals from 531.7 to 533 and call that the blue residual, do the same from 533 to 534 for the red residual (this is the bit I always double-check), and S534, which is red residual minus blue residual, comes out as -0.4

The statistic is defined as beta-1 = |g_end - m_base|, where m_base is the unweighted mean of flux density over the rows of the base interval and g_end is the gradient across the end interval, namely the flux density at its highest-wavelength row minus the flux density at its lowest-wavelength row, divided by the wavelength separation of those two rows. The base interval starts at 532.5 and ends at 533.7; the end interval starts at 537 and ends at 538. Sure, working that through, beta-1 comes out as 7.6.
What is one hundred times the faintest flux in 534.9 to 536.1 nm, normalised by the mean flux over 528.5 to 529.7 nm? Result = 102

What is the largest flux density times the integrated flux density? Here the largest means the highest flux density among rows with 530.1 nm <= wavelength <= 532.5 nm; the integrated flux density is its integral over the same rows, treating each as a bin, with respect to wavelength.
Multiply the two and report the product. 190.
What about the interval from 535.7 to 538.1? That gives 196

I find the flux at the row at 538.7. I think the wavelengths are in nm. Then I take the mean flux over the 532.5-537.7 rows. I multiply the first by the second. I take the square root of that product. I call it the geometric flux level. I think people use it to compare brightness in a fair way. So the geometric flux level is 8.4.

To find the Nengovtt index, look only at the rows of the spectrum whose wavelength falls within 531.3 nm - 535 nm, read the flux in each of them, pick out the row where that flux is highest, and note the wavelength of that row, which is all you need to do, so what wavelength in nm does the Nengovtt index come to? 532.7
